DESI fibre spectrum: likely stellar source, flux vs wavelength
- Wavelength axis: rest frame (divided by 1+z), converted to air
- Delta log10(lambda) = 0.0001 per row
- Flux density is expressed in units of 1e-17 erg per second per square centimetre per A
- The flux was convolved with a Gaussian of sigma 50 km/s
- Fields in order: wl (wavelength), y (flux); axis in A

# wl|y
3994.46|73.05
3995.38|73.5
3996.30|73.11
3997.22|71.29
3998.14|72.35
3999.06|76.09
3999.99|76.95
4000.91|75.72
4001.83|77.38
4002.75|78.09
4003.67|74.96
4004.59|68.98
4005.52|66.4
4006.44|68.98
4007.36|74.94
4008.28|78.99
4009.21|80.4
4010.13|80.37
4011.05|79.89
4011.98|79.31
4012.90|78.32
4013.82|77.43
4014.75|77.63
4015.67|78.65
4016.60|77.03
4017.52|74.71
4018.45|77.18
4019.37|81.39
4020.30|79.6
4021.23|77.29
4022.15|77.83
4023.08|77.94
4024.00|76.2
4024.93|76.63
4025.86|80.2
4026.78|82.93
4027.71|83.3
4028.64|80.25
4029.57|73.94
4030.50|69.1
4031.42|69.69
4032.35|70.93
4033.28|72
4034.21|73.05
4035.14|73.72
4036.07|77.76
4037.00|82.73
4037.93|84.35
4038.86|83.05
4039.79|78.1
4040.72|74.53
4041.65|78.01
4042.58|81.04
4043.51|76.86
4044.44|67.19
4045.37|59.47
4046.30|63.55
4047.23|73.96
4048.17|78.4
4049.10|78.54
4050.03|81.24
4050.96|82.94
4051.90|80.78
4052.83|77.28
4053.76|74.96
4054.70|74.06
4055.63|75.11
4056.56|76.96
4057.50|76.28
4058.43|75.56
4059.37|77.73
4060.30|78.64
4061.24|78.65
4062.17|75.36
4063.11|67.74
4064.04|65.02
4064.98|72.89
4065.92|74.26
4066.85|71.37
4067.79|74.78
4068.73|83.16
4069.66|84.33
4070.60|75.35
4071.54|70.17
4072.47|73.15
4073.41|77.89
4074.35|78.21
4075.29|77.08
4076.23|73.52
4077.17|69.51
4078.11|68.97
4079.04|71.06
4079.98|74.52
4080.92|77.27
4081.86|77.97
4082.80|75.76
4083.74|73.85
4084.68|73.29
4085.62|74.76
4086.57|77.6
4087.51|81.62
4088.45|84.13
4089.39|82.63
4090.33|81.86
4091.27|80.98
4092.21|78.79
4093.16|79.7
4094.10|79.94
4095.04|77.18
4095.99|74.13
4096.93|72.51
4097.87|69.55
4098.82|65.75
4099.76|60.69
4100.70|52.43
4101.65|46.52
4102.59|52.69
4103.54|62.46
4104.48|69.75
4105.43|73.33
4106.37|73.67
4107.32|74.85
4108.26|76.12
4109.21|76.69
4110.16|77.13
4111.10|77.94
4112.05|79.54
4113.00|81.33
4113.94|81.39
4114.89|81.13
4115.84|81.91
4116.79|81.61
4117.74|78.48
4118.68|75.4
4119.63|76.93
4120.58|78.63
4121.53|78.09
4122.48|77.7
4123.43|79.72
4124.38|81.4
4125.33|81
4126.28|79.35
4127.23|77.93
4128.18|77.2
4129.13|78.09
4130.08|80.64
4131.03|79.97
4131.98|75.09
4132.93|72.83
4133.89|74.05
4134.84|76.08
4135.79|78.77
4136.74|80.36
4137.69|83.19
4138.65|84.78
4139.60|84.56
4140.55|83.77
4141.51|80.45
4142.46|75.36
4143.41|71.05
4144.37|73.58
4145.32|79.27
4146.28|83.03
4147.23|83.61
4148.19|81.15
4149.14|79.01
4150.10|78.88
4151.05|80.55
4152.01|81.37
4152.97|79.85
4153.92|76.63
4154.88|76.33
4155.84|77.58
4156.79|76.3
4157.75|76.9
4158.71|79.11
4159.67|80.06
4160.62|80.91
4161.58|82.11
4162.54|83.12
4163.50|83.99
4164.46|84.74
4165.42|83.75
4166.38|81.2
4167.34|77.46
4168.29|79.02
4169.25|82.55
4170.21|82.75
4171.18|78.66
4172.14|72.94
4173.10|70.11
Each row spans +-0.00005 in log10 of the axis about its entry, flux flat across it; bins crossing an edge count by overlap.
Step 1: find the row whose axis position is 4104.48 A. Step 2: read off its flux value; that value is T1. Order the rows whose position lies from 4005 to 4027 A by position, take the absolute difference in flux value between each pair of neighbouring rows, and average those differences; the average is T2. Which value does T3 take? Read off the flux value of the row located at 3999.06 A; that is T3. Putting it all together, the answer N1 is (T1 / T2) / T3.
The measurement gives 0.50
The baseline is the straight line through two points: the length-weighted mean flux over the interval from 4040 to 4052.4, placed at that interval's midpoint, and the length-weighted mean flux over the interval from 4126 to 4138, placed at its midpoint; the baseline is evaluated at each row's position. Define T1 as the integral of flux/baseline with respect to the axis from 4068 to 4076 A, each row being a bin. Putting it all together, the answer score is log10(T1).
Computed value 0.910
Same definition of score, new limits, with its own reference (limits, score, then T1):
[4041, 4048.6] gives 0.864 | 7.31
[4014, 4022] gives 0.923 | 8.38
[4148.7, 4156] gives 0.864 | 7.32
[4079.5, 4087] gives 0.870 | 7.42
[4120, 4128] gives 0.911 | 8.15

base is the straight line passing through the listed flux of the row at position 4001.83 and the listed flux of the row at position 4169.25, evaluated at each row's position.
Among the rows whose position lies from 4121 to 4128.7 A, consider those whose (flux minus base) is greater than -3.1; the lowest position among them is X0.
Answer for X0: 4121.53 A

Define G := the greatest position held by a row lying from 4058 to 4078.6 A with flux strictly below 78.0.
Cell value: 4078.11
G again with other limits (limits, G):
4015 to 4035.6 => 4035.14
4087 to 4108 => 4107.32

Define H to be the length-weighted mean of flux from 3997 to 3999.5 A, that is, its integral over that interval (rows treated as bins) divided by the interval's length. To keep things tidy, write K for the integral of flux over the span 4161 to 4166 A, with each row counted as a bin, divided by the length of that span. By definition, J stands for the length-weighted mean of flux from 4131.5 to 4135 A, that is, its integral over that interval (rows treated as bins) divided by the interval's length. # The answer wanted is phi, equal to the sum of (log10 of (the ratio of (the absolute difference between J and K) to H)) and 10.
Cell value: 9.09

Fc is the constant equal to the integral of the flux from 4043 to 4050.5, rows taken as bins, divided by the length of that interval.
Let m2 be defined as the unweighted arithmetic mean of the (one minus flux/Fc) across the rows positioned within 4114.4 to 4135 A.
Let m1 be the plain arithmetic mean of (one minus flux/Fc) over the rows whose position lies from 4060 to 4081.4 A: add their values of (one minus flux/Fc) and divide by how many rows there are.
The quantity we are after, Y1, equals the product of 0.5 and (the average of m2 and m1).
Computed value -0.0267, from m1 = -0.03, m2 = -0.08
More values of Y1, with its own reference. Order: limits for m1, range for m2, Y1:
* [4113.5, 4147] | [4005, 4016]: -0.0368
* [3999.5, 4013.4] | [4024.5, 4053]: -0.0249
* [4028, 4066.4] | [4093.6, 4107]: 0.0114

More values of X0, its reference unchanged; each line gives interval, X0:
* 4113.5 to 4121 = 4113.94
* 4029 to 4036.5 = 4036.07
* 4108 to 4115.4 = 4111.10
